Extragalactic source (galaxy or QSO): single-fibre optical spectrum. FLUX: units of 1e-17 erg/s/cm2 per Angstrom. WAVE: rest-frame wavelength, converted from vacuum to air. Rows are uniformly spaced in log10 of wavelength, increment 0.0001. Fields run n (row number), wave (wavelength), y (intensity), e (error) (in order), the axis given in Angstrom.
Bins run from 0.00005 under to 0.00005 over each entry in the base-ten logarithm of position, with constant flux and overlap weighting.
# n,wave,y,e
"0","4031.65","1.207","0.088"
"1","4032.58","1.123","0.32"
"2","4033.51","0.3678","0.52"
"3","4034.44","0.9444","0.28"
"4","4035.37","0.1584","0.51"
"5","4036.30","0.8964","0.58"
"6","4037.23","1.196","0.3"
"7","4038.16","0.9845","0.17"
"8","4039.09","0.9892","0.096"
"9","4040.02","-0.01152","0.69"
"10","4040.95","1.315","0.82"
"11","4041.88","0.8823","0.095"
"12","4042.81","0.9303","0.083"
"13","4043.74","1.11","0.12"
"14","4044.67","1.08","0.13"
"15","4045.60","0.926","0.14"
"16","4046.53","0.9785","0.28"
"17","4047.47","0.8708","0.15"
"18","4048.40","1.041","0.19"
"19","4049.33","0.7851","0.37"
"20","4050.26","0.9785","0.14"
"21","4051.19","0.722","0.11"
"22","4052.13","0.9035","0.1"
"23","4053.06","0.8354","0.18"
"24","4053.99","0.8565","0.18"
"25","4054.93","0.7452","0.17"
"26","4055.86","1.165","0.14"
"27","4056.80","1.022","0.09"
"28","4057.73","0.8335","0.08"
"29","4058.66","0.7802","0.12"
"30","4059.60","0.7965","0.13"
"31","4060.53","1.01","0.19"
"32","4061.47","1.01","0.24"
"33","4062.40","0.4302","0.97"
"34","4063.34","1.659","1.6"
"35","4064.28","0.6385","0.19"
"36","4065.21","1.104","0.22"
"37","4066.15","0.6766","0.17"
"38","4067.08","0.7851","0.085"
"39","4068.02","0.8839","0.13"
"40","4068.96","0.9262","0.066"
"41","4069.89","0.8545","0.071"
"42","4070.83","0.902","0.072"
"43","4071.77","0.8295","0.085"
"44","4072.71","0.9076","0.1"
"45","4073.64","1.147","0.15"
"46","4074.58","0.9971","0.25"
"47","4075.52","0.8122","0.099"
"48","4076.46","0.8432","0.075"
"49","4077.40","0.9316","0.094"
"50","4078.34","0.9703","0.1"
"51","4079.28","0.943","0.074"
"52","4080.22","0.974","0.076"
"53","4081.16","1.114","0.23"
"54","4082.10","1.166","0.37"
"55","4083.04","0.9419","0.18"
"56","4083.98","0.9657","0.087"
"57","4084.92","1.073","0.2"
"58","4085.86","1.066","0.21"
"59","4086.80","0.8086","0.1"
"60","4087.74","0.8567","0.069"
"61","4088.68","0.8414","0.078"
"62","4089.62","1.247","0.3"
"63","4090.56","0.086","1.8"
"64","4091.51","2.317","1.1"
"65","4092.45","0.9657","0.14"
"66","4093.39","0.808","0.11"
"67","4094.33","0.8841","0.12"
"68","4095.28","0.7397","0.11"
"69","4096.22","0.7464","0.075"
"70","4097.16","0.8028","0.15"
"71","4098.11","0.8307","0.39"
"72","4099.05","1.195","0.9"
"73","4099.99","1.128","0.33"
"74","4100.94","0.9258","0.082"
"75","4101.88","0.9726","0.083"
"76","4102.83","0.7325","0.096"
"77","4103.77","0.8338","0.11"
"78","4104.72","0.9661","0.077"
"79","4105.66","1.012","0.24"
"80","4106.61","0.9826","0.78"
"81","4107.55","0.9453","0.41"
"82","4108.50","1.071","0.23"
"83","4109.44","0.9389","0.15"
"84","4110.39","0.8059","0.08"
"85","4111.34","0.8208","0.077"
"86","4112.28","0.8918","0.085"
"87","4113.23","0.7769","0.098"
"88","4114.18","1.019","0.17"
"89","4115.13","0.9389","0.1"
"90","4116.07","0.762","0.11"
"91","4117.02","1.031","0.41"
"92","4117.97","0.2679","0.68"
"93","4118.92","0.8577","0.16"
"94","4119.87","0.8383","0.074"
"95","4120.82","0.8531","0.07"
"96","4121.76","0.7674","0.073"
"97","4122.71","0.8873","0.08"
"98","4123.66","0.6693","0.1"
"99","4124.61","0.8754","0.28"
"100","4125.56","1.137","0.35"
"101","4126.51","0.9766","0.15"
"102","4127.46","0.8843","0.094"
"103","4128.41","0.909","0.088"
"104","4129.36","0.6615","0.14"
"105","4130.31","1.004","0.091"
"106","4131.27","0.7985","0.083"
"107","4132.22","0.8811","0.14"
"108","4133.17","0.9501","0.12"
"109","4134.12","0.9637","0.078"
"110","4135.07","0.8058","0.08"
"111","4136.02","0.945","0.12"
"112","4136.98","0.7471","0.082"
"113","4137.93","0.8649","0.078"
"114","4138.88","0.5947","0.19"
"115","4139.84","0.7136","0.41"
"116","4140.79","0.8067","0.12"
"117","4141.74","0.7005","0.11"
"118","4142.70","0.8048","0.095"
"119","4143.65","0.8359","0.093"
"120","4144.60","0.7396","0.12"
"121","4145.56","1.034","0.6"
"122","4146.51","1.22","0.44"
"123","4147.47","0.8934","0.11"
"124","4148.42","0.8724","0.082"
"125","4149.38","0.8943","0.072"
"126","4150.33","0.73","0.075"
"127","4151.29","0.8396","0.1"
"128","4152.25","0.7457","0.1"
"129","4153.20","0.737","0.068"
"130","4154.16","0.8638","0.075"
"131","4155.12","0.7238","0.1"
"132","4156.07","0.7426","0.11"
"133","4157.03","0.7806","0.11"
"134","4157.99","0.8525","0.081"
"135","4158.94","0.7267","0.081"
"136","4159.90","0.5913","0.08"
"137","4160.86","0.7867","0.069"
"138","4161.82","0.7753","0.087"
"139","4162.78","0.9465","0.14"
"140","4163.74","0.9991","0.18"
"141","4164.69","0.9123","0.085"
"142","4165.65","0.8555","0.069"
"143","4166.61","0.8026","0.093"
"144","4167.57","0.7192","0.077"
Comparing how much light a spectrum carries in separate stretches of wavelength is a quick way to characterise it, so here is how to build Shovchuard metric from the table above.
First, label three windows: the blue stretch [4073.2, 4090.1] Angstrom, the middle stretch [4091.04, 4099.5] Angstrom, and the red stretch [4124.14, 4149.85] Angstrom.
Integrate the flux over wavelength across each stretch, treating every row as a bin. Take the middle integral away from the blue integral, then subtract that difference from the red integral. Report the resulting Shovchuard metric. 14.5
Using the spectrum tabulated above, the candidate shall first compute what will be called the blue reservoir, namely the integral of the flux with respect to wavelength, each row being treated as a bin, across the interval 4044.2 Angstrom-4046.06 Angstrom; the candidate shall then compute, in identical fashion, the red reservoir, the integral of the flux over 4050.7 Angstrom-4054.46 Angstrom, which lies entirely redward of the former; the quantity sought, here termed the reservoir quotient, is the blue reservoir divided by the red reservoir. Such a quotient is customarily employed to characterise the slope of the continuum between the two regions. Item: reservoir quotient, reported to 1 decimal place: 0.6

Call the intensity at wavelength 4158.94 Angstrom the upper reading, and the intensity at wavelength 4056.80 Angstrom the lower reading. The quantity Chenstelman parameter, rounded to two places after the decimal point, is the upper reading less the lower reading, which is -0.30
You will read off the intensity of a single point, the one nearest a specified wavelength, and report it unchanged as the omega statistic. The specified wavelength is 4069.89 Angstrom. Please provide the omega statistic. 0.8545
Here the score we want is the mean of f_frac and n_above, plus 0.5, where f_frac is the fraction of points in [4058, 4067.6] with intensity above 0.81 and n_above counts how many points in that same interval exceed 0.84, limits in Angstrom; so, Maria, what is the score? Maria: 2.7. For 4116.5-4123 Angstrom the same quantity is 2.9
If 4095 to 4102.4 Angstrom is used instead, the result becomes 2.8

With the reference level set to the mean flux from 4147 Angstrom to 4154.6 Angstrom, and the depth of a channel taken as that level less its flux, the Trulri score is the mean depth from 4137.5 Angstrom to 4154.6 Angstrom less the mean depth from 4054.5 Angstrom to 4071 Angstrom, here 0.074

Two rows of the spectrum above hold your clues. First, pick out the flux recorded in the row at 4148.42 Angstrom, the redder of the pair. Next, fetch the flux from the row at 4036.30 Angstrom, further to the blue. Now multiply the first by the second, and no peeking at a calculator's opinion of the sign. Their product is 0.78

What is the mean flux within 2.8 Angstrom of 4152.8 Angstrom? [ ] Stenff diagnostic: 0.77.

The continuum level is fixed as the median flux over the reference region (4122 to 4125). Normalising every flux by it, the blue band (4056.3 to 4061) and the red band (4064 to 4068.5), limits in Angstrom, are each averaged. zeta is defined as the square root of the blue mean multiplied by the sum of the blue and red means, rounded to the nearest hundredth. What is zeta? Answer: 1.41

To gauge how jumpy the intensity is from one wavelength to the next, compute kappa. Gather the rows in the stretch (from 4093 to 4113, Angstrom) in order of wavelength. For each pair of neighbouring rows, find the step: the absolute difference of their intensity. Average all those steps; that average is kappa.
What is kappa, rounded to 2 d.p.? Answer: 0.10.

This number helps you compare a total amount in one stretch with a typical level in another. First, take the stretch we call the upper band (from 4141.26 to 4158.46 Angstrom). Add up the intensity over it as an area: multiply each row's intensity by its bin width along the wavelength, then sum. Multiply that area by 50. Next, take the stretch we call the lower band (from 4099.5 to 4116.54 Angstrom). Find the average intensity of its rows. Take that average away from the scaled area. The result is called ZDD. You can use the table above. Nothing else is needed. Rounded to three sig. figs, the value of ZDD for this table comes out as 716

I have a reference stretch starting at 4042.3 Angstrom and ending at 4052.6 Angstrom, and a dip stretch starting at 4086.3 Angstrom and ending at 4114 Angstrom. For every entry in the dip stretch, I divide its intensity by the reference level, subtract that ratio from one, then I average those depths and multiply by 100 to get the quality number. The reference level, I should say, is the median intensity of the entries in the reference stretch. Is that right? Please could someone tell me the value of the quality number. 0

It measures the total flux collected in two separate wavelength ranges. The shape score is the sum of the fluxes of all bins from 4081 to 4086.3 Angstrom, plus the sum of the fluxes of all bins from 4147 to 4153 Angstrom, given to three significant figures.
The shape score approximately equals 11.3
